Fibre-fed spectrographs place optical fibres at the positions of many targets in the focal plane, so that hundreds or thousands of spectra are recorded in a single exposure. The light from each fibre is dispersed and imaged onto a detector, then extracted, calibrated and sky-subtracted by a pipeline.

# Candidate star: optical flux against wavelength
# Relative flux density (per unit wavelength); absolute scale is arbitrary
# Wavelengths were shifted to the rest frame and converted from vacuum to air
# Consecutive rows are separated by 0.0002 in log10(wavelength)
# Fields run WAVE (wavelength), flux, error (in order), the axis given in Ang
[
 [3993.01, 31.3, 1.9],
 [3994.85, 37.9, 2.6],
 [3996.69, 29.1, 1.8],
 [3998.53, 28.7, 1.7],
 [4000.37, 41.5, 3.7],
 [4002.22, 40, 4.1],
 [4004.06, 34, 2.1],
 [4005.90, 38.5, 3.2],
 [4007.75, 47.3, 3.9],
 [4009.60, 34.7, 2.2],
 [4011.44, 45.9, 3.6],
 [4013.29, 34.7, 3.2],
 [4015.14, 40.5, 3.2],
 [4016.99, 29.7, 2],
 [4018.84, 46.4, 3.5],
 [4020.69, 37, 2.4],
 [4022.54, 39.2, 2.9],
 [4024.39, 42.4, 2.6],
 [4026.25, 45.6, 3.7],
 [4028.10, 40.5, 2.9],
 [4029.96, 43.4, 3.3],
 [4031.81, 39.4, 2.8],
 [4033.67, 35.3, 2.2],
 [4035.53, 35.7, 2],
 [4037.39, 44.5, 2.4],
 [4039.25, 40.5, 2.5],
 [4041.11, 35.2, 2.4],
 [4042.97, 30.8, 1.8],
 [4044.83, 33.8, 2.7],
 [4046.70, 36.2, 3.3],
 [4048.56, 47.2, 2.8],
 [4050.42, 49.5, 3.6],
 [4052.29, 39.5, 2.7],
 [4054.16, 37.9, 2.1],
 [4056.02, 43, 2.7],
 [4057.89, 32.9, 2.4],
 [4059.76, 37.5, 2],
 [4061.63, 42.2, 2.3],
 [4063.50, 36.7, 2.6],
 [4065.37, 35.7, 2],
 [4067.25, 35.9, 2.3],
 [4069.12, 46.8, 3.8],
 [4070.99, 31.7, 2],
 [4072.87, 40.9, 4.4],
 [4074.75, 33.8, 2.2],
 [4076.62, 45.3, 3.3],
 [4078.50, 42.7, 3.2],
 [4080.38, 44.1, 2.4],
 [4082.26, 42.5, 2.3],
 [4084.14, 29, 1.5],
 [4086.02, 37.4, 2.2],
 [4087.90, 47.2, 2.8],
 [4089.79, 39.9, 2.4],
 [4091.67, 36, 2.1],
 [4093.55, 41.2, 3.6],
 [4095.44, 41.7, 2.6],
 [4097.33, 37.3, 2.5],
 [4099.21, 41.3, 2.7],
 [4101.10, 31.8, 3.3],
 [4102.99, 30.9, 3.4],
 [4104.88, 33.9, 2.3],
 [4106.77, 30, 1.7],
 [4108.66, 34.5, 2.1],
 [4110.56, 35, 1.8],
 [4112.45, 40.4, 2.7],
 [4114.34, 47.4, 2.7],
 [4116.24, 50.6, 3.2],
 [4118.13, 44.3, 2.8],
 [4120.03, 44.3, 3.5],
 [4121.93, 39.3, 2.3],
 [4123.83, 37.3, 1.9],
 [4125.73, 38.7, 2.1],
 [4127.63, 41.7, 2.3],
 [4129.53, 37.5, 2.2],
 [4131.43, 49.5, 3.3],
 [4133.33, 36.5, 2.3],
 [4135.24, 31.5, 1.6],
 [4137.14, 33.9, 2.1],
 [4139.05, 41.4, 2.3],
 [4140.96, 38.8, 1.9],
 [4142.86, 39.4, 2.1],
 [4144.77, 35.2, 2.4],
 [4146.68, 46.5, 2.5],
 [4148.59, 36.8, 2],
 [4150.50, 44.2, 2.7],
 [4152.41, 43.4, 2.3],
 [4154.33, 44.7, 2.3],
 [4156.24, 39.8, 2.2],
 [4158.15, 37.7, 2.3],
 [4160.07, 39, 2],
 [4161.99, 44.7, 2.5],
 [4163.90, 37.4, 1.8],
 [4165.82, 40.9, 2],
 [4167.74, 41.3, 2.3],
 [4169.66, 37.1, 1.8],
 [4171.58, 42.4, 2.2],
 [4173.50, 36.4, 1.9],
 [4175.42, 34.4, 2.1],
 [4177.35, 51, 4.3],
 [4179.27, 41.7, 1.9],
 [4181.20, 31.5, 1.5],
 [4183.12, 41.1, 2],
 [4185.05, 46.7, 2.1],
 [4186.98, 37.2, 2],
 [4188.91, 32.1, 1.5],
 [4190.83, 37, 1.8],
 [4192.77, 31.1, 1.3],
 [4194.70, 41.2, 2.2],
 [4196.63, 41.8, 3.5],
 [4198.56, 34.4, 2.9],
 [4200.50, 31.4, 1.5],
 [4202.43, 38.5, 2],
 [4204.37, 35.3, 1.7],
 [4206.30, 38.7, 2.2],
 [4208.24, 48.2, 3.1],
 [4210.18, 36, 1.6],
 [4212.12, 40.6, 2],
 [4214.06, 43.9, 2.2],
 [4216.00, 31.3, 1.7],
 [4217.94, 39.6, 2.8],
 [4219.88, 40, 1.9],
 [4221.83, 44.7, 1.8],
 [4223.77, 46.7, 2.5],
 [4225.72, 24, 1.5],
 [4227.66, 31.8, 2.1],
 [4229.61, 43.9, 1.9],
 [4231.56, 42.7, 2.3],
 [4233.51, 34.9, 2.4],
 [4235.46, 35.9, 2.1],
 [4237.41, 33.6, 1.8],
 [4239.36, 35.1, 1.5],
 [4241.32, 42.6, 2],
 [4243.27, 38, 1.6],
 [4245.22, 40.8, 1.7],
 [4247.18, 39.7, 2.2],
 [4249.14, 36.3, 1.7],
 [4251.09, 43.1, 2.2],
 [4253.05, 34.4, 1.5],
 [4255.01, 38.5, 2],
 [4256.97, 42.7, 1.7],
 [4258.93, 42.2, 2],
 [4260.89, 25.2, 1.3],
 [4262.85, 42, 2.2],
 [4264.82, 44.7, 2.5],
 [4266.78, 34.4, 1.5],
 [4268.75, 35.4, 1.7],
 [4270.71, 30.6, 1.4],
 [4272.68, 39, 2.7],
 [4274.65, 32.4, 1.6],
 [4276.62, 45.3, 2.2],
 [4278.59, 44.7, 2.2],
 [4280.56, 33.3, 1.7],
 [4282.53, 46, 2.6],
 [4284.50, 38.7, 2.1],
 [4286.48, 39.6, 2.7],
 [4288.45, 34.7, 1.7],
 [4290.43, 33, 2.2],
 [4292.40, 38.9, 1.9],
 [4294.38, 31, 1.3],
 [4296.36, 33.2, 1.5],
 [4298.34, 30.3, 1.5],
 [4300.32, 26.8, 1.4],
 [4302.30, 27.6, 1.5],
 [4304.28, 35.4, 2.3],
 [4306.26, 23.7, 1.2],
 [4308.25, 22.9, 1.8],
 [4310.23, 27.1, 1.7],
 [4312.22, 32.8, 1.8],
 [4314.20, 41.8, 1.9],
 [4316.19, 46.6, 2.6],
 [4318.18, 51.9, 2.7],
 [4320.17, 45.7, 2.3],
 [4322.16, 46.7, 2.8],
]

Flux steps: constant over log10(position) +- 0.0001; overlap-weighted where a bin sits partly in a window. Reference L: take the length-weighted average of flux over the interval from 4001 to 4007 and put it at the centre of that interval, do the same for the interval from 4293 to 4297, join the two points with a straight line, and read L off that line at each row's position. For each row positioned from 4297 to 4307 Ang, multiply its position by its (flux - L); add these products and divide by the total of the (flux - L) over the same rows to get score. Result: 4302.7 Ang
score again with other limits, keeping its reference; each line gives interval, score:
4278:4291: 4282.7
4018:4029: 4023.5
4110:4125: 4117.1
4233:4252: 4245.1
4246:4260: 4253.8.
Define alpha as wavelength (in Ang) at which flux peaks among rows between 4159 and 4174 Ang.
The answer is 4161.99 Ang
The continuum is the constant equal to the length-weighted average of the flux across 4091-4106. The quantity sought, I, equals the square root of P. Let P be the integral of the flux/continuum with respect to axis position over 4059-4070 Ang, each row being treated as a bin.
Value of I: 3.42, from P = 11.7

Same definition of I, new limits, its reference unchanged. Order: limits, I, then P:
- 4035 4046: 3.32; 11.0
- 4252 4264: 3.51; 12.3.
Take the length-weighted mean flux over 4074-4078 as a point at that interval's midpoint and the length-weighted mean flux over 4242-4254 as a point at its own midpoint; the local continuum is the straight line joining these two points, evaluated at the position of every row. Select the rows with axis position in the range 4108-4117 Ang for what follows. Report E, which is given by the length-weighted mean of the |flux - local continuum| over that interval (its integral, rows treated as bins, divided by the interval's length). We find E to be 5.7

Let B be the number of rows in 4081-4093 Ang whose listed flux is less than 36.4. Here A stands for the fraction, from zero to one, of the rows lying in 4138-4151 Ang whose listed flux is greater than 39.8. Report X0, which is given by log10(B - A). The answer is 0.2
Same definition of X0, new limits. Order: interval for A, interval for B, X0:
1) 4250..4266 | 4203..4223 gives 0.4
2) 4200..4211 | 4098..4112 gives 0.8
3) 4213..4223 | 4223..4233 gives 0.1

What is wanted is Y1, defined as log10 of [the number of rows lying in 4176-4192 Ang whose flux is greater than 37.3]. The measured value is 0.60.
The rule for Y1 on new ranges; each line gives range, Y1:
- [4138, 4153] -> 0.78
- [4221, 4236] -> 0.60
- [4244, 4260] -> 0.78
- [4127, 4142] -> 0.70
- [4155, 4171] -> 0.85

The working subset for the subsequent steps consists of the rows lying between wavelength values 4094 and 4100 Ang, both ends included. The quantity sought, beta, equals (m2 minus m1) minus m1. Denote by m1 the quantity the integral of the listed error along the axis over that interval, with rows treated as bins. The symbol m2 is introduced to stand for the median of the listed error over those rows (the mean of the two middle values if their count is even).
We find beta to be -30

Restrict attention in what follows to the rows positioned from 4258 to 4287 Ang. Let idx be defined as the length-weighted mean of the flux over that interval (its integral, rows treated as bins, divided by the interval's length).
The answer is 38.2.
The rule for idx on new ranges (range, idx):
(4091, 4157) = 39.4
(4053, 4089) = 39.1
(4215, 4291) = 38.0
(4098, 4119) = 38.2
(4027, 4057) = 39.6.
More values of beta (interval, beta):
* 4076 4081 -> -27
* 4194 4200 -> -31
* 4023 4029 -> -34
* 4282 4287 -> -22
